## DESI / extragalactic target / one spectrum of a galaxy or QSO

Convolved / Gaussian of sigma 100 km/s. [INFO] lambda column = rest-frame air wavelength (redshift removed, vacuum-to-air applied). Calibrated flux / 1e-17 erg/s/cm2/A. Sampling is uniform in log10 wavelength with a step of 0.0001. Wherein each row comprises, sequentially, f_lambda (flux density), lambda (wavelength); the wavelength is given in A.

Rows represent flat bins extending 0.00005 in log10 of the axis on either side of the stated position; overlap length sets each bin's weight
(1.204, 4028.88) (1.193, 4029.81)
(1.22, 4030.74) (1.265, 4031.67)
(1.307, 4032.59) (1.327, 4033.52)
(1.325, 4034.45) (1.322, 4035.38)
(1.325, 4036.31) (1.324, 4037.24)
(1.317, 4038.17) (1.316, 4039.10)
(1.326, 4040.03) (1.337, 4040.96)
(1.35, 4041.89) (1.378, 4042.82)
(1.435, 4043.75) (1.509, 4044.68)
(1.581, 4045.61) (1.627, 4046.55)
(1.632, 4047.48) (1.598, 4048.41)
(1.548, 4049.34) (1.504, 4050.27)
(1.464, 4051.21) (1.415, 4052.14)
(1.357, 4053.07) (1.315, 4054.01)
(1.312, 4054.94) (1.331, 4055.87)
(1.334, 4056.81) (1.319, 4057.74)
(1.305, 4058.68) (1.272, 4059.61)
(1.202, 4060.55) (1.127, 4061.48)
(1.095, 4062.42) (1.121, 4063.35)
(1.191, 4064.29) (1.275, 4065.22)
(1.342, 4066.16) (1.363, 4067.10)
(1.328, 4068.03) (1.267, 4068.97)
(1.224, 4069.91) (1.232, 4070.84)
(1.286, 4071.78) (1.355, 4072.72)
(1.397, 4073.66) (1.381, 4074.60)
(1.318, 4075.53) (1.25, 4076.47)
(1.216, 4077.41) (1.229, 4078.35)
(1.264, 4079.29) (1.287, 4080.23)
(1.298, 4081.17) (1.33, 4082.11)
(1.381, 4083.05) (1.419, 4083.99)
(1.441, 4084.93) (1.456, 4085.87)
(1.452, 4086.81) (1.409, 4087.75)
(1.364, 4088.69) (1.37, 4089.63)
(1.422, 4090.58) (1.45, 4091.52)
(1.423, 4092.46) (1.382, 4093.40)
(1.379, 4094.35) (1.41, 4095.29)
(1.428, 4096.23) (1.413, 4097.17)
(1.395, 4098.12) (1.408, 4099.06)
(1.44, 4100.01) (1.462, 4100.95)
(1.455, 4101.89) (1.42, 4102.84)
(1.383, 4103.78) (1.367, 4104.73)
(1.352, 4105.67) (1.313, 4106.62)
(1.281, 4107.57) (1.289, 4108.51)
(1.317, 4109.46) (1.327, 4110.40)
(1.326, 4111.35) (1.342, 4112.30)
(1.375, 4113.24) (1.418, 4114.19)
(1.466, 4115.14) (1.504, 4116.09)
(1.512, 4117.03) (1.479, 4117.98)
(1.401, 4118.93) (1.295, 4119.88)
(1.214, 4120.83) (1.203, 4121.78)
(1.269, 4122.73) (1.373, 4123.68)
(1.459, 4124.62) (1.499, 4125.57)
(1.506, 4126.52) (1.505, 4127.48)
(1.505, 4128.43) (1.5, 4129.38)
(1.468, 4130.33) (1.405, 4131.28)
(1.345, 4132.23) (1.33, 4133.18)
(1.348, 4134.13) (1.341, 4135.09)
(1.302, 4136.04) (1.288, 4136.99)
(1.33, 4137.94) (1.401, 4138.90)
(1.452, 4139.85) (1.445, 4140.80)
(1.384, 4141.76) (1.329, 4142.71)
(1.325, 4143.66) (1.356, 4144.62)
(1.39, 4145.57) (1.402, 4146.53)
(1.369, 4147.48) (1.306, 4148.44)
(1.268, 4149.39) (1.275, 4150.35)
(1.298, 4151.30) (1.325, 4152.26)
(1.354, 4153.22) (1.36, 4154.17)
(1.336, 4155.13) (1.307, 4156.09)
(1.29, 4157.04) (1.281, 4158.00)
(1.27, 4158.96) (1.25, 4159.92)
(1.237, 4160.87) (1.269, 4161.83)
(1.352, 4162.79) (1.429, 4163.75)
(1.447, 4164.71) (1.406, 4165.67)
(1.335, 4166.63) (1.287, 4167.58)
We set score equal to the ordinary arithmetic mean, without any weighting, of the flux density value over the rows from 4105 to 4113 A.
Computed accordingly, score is 1.32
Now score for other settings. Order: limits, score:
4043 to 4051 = 1.55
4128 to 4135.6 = 1.41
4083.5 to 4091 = 1.42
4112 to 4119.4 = 1.44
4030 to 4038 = 1.30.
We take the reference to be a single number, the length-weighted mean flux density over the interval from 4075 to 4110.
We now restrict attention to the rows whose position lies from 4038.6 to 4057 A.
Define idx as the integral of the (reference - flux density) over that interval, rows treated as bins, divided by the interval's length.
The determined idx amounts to -0.06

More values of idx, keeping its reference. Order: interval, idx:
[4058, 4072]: 0.13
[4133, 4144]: 0.01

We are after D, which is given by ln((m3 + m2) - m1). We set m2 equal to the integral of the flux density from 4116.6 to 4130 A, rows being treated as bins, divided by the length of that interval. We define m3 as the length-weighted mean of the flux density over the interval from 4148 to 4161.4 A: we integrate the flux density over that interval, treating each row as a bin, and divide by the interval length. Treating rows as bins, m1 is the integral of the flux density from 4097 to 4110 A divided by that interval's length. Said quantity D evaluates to 0.28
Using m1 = 1.38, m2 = 1.41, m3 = 1.30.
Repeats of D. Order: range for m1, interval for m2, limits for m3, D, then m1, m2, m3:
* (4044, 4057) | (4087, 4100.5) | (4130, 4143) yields 0.27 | 1.47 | 1.41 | 1.37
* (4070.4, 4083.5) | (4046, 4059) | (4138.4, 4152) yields 0.40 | 1.30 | 1.43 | 1.36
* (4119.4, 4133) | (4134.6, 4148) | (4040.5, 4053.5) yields 0.37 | 1.39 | 1.36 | 1.48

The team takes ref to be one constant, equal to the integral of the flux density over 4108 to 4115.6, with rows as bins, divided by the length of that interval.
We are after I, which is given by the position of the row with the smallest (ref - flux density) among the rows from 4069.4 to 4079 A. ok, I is 4073.66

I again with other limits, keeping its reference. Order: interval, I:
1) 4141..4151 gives 4146.53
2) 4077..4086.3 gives 4085.87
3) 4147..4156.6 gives 4147.48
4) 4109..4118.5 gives 4117.03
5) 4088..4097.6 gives 4091.52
